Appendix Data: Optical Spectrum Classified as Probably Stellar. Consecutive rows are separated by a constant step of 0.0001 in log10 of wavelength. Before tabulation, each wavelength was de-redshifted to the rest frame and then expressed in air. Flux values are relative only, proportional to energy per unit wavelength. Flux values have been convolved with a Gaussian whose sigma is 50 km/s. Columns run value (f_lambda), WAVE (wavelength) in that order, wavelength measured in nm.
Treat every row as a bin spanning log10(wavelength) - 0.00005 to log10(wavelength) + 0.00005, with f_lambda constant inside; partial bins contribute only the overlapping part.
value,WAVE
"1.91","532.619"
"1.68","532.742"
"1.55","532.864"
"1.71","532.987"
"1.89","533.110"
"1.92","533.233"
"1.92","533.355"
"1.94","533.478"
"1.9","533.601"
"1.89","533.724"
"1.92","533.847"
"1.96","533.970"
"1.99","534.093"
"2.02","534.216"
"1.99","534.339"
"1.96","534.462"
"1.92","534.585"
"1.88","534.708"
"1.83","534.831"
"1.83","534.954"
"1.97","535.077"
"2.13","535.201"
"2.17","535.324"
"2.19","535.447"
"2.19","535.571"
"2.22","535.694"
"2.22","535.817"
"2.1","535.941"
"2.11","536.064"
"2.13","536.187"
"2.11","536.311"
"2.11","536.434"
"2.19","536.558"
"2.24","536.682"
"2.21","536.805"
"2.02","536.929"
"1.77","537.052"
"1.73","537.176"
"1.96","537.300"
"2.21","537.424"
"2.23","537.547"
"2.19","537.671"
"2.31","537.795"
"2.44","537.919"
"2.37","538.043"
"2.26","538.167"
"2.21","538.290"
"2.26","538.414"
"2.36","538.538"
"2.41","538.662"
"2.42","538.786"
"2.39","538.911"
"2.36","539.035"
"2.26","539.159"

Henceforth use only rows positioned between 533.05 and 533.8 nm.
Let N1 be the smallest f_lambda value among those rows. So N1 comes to 1.89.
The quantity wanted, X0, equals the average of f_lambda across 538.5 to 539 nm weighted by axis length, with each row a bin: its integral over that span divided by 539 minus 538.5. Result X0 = 2.4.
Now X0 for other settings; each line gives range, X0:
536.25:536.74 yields 2.2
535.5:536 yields 2.2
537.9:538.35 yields 2.3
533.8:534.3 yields 2.0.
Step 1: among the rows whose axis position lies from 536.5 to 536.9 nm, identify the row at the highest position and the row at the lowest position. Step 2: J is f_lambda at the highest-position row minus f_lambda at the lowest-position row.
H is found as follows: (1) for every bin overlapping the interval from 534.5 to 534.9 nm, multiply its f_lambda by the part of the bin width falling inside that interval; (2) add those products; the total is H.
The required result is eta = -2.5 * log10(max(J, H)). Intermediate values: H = 0.75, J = 0.02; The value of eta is 0.31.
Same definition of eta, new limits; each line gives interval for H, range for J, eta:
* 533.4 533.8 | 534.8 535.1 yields 0.29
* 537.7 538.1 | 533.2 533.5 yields 0.06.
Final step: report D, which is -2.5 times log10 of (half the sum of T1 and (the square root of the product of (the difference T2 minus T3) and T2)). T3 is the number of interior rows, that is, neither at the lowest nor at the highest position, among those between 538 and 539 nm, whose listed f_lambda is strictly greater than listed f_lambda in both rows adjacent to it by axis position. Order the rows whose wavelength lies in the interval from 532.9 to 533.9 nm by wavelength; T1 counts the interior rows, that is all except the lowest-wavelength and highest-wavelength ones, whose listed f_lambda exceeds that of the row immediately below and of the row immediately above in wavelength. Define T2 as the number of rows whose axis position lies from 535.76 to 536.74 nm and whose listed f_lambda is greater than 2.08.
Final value -1.6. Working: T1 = 1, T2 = 8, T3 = 1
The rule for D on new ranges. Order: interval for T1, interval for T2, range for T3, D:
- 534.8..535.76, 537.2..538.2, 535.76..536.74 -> -1.3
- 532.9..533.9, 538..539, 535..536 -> -1.6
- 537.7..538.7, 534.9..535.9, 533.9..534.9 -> -1.3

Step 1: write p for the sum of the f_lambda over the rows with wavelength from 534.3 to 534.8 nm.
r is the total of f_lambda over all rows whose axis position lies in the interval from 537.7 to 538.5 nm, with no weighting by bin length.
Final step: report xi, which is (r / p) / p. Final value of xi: 0.23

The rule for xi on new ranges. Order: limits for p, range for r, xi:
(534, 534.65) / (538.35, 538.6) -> 0.05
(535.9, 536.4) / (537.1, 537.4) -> 0.05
